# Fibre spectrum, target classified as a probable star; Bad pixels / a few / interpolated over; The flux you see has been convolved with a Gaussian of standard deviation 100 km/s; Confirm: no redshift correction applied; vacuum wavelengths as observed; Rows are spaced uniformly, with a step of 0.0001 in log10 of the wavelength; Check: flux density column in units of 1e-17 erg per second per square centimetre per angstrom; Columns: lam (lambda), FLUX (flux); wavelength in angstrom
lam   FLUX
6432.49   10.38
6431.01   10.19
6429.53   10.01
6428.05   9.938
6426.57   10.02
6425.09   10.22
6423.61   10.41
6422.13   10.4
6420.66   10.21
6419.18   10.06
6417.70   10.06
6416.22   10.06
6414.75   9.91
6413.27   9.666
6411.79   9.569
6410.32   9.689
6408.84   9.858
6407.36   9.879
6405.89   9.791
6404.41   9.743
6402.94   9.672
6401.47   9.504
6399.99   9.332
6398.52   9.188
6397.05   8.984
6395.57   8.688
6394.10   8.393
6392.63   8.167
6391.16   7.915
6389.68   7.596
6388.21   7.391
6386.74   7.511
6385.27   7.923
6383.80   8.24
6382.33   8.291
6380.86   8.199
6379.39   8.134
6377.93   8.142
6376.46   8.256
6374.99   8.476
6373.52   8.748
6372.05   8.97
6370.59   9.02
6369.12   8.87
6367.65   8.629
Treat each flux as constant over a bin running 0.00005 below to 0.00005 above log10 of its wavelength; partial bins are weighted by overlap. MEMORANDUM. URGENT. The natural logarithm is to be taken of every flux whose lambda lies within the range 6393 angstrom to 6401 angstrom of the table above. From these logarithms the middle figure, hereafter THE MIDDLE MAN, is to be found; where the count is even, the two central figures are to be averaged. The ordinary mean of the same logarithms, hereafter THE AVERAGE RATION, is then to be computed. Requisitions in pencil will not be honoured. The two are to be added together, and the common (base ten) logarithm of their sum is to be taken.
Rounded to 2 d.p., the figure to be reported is 0.64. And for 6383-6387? 0.62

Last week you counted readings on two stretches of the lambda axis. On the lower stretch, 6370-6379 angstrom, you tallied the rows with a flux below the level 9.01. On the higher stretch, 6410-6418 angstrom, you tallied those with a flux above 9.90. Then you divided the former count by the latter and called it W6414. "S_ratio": 1.67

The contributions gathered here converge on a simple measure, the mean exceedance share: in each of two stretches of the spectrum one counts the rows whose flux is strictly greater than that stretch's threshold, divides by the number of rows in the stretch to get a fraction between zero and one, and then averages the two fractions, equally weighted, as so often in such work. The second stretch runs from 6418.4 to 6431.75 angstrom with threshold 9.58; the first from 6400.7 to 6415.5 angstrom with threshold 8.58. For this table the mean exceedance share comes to 1.0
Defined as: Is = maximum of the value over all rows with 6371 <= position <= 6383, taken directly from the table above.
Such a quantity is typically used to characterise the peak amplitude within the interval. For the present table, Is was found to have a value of 8.97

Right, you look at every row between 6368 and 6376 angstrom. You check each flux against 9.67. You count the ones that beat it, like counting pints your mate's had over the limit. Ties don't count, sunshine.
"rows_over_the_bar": 0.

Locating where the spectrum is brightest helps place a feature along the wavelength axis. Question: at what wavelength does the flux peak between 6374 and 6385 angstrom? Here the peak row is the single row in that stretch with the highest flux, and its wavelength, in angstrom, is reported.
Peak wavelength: 6374.99 angstrom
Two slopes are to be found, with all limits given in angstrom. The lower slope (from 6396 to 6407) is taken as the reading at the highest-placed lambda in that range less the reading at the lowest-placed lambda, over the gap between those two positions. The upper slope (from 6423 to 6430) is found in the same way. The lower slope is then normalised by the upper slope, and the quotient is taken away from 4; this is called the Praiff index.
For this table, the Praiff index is 5.4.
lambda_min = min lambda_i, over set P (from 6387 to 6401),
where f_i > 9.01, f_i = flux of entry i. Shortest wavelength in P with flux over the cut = 6398.52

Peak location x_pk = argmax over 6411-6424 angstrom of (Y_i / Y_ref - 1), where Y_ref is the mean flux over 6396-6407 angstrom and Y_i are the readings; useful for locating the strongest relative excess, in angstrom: 6423.61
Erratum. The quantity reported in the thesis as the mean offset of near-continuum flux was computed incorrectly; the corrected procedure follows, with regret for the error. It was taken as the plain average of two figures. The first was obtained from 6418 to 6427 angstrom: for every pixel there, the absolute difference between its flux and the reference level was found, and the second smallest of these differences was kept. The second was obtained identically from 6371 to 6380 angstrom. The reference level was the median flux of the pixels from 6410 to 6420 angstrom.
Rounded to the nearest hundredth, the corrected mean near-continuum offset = 0.66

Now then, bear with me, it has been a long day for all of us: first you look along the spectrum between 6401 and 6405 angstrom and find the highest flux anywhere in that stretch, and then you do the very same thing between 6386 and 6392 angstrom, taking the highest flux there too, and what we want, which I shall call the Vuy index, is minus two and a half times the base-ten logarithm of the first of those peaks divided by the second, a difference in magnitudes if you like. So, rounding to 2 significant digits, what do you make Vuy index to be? -0.23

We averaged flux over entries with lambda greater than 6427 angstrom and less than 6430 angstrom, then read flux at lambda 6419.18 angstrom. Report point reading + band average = 20.0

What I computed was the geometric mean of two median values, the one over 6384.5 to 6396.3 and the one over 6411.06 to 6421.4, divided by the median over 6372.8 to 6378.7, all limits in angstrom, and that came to 1.07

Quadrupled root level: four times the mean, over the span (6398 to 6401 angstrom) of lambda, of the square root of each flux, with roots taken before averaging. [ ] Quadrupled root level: 12.2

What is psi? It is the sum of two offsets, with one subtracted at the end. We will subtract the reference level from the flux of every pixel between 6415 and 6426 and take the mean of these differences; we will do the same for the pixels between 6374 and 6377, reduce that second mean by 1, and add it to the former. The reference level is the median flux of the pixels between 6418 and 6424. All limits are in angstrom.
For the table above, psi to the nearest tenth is -3.0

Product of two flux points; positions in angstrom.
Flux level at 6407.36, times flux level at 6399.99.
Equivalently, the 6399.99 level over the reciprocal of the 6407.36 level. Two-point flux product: 92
